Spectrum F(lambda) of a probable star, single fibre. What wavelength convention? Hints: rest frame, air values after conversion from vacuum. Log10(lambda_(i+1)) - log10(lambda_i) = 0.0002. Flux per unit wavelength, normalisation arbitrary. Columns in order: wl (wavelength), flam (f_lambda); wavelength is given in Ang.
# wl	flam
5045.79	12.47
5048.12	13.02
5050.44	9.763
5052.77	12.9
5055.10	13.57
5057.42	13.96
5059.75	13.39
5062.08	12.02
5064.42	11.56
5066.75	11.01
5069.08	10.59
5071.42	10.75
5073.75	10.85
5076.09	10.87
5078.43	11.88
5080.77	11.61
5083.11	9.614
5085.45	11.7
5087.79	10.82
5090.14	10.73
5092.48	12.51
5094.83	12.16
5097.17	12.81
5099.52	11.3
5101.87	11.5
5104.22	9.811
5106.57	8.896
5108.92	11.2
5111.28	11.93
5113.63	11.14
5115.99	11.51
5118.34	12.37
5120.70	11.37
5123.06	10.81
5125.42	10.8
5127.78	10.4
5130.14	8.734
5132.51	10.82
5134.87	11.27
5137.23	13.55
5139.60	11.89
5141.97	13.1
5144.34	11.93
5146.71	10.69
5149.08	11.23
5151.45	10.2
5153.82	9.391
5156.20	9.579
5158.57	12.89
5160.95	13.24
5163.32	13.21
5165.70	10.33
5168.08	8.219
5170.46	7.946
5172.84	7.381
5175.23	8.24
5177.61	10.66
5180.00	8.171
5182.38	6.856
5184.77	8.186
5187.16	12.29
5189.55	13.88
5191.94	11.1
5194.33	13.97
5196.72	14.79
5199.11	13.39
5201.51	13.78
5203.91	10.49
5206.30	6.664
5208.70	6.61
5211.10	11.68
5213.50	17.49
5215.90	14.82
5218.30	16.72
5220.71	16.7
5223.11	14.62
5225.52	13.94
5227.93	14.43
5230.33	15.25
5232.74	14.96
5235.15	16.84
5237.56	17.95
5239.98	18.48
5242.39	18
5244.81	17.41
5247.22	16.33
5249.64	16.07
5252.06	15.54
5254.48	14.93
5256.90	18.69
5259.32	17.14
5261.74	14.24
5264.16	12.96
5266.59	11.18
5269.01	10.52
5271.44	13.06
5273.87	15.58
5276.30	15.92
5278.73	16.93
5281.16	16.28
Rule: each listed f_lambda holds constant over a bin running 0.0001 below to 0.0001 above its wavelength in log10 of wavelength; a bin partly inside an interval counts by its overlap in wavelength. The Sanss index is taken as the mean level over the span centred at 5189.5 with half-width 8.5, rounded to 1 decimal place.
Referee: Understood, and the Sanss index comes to 11.6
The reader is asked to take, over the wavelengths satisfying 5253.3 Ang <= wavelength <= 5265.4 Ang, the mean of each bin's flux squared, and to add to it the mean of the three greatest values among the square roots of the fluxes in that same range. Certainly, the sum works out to 251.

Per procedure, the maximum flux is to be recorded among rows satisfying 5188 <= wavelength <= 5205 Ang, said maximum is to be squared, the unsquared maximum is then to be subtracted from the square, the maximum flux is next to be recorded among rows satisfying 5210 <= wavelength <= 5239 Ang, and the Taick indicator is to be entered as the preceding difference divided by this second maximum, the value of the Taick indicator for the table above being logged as 11.4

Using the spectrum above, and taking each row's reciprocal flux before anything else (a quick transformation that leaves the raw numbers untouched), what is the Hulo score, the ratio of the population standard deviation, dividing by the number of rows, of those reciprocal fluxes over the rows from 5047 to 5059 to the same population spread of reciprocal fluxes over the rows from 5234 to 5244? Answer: 5.8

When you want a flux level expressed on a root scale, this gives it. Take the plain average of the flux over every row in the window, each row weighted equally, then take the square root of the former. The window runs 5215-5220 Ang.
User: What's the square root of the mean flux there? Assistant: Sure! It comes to 4.0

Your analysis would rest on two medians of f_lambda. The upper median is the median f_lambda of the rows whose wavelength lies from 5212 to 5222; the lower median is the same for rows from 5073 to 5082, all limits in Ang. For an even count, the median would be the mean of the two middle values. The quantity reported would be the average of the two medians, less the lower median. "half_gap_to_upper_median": 2.7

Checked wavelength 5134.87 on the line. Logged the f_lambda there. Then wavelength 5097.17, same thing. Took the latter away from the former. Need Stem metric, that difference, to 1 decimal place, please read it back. -1.5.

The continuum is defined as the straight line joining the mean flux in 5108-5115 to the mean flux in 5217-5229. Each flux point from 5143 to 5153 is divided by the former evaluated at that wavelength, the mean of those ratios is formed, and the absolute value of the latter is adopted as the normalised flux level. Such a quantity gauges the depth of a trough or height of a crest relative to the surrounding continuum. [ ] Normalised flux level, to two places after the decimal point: 0.87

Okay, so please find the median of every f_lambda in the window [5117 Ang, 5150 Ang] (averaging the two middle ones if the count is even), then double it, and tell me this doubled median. 22.5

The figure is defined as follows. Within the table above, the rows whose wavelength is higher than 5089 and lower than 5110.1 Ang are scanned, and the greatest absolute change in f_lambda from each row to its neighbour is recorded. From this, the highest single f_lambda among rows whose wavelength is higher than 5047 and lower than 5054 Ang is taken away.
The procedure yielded -10.7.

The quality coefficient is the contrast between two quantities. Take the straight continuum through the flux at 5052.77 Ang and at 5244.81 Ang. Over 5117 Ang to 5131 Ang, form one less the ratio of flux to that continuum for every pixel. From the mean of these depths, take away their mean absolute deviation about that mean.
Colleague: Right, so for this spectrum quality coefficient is 0.20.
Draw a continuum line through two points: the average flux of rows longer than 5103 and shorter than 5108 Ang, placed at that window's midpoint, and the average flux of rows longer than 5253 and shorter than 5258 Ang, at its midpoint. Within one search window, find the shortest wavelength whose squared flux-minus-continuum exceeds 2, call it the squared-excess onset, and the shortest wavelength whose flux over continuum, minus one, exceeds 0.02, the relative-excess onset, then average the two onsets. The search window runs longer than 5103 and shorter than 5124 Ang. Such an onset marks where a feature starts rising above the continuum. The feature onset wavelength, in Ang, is 5106.6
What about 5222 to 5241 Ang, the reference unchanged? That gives 5236.4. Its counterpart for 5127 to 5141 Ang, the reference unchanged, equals 5132.5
